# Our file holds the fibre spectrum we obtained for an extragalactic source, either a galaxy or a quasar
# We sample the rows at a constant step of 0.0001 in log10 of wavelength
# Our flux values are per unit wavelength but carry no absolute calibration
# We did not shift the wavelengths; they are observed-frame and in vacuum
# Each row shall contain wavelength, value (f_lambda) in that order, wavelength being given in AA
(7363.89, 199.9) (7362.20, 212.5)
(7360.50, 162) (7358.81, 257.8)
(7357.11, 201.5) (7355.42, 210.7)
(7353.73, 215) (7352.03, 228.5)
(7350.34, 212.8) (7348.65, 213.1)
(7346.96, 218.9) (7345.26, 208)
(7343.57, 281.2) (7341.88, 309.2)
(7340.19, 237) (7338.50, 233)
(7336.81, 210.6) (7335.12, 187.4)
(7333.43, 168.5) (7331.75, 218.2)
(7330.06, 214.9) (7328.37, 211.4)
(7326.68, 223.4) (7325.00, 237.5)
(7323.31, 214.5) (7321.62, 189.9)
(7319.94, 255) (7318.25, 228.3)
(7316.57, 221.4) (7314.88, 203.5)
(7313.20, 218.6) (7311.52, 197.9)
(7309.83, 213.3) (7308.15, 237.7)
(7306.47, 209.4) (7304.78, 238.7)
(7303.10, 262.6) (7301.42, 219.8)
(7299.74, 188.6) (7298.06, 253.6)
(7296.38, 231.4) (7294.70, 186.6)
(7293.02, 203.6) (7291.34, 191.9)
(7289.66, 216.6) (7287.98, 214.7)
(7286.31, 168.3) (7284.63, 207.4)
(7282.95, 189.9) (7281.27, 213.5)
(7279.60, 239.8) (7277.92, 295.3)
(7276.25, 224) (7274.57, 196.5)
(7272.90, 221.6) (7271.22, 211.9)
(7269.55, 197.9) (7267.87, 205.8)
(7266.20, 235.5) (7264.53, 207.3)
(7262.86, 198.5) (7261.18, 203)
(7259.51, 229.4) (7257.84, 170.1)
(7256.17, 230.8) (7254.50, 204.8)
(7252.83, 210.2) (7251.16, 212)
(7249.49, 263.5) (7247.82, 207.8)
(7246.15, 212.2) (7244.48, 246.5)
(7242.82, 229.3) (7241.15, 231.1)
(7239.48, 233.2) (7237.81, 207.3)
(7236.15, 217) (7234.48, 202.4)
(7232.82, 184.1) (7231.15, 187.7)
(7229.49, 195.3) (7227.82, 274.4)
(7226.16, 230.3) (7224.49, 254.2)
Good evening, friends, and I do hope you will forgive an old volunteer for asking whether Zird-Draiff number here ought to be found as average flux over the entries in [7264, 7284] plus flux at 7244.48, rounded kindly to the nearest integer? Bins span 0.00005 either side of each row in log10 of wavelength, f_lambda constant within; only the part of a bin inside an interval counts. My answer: 466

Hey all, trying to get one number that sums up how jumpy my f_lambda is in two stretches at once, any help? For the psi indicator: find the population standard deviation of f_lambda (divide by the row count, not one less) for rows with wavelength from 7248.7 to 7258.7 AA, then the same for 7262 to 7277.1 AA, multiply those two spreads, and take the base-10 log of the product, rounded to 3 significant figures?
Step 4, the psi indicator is 2.55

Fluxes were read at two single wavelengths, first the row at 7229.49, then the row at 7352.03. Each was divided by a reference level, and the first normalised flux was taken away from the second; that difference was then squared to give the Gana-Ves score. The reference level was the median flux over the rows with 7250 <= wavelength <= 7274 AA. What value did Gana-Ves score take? 0.025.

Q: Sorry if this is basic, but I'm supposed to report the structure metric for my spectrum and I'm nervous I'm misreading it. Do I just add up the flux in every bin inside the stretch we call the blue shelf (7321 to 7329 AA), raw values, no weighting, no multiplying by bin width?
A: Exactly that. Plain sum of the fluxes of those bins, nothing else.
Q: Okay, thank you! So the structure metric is 1077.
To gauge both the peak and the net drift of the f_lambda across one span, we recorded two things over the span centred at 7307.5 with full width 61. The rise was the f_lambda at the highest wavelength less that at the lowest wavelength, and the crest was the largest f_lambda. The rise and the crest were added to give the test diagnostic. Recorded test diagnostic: 211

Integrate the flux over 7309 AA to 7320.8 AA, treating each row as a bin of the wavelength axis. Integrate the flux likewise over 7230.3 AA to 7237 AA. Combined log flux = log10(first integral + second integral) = 3.59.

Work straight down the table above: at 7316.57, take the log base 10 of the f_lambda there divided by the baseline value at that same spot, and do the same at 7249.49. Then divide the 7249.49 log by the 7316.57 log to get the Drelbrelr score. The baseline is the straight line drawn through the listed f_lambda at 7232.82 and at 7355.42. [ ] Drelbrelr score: 3.8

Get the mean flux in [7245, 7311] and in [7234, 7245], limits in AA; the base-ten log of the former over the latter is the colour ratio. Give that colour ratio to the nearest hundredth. -0.02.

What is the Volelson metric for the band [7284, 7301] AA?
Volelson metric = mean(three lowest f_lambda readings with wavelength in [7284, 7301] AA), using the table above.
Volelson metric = 181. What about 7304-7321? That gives 204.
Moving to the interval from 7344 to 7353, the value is 211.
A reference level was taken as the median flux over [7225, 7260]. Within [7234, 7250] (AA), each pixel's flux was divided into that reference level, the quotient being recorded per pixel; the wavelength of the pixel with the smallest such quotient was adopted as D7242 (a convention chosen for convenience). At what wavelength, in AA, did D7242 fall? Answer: 7249.49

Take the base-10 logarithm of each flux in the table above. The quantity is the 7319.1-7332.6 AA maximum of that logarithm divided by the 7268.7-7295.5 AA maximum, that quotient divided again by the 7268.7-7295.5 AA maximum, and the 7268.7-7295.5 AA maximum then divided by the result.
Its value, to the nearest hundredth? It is 6.26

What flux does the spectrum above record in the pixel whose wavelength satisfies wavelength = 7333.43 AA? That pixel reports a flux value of 168.5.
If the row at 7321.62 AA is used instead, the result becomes 189.9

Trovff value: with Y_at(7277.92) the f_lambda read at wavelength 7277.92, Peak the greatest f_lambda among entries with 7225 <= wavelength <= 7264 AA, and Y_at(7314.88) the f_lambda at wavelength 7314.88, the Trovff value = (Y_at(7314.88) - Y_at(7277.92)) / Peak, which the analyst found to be -0.33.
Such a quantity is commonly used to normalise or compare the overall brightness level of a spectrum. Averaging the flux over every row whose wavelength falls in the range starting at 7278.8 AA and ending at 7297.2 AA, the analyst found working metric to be 206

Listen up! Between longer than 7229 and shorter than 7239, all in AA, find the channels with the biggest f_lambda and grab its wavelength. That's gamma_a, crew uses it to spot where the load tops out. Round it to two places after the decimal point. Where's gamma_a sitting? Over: 7236.15 AA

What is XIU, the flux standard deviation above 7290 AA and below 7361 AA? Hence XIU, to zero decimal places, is 28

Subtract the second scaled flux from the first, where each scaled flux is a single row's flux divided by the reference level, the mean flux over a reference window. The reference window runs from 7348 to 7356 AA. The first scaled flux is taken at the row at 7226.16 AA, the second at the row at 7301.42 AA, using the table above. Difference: 0.049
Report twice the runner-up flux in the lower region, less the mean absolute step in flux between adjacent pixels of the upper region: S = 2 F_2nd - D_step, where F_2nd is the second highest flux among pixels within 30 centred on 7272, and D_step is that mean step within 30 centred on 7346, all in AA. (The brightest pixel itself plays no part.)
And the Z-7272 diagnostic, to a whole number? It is 450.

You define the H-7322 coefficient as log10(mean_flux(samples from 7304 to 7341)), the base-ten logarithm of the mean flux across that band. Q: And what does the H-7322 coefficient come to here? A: 2.34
